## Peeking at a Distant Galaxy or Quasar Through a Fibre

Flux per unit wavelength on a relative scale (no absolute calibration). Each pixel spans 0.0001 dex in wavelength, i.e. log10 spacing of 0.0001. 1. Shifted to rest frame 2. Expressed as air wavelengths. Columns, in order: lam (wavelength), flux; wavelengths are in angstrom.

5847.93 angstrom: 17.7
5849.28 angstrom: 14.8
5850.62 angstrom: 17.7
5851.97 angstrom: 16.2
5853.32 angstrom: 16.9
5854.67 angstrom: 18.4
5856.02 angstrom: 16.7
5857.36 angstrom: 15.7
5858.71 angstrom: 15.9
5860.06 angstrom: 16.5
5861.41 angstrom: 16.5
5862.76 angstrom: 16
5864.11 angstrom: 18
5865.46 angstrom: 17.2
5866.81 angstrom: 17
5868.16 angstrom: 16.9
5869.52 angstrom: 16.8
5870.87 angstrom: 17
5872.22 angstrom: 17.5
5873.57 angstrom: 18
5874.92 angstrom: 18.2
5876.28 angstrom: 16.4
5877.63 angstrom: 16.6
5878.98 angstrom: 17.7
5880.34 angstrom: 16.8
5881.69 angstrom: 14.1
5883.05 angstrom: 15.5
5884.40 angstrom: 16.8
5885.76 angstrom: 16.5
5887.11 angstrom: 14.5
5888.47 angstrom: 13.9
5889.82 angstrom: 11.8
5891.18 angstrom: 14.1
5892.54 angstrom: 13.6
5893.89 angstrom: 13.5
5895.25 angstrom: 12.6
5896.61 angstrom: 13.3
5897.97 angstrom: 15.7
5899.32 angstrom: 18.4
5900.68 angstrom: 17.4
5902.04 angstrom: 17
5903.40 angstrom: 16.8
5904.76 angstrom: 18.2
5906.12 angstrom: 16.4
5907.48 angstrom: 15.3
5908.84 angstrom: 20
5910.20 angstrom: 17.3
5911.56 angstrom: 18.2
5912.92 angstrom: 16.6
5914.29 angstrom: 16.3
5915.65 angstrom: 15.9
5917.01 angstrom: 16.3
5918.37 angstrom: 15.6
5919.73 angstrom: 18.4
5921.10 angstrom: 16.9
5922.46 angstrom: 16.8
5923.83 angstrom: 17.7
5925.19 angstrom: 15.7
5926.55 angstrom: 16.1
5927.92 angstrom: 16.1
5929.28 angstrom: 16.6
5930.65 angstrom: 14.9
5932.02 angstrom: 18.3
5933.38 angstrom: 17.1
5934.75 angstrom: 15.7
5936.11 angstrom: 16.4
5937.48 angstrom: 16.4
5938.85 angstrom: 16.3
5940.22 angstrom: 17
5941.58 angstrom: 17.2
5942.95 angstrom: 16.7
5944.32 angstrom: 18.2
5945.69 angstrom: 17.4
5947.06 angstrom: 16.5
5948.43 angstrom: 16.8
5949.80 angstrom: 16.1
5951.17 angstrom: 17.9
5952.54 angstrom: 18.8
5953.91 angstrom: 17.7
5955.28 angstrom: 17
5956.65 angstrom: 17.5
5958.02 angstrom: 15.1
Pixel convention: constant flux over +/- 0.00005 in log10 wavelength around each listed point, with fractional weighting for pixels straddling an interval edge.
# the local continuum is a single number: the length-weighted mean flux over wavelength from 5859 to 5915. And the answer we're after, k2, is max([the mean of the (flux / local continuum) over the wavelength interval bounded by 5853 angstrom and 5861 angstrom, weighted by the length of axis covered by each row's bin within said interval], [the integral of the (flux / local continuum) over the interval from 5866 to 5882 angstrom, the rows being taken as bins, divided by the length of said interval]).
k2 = 1.04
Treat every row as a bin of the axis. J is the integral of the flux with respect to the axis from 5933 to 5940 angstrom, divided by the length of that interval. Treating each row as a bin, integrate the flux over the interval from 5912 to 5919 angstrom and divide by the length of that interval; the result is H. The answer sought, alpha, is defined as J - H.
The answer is 0.2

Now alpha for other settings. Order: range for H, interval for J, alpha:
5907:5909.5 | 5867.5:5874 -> -0.6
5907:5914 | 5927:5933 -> -1.0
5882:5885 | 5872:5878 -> 1.5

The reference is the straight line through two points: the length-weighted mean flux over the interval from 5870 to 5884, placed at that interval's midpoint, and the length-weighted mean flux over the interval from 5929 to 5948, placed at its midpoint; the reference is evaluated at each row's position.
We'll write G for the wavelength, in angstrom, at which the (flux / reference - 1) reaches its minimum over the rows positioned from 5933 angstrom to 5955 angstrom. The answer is 5934.75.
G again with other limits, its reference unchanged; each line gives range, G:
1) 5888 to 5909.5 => 5889.82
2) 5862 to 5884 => 5881.69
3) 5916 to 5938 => 5930.65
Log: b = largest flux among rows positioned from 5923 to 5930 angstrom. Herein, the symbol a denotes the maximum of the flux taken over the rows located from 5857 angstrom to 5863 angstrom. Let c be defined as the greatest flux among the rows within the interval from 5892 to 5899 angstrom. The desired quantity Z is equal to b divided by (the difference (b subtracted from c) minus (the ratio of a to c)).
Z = -6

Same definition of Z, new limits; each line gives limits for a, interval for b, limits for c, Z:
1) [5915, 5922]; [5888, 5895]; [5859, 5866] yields 5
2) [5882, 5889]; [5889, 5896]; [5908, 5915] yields 3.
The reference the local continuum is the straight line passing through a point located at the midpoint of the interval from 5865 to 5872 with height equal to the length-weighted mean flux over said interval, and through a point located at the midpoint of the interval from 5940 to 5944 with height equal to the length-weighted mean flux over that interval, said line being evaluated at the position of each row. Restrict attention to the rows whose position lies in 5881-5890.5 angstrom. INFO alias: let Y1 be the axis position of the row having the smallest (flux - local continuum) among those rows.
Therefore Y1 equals 5889.82 angstrom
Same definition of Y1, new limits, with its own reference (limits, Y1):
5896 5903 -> 5896.61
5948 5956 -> 5949.80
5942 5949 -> 5947.06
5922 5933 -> 5930.65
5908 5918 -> 5915.65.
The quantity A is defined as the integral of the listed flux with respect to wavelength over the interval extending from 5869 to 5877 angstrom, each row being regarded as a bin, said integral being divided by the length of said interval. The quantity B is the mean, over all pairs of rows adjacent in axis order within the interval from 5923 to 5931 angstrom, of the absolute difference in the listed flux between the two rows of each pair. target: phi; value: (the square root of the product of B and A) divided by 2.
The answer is 2.00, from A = 17.3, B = 0.92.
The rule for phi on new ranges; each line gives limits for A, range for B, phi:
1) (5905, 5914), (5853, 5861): 2.08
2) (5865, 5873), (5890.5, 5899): 1.98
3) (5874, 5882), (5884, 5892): 2.48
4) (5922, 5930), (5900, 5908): 2.01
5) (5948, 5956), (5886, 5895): 2.21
